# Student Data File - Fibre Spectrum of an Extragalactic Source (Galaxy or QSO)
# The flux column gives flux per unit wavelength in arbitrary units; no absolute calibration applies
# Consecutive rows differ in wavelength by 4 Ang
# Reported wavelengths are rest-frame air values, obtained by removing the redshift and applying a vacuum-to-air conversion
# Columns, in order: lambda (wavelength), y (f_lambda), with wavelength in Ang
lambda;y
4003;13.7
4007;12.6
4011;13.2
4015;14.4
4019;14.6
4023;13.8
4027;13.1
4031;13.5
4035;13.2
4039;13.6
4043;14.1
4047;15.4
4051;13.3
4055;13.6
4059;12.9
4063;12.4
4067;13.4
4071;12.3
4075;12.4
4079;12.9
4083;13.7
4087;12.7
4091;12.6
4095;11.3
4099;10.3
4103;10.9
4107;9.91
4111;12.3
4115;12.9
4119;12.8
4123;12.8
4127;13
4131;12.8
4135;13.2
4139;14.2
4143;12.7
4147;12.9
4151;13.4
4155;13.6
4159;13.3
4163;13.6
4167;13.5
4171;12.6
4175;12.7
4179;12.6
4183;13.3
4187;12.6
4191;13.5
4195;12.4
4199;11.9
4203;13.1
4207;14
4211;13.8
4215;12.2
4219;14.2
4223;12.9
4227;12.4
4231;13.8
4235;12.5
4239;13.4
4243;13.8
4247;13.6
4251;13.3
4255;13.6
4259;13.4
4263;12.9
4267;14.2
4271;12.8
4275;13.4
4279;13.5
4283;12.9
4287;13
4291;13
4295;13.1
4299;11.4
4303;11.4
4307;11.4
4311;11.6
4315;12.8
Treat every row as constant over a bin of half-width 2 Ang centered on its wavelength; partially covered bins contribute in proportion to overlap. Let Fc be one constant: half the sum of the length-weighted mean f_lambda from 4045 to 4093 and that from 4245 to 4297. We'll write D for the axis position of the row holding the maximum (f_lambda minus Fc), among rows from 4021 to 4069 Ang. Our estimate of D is 4047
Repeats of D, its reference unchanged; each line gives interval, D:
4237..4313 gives 4267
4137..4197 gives 4139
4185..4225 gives 4219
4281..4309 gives 4295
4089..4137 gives 4135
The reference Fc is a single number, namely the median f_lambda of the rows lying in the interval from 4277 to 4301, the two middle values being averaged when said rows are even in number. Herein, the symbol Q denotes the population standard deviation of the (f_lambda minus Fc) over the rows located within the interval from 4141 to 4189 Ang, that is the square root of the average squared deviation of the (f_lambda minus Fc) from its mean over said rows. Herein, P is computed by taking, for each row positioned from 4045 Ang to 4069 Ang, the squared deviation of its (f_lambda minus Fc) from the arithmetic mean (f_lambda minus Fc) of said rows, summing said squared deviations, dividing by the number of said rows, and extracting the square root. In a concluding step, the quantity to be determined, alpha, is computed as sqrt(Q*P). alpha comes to 0.61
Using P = 0.93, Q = 0.40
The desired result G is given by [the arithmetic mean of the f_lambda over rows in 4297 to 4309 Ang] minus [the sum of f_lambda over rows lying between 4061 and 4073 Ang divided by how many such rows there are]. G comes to -1.3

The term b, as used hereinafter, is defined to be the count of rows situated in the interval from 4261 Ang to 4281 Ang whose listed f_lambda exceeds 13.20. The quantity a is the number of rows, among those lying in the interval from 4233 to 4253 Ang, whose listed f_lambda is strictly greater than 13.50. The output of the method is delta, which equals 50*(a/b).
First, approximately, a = 2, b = 3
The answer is 33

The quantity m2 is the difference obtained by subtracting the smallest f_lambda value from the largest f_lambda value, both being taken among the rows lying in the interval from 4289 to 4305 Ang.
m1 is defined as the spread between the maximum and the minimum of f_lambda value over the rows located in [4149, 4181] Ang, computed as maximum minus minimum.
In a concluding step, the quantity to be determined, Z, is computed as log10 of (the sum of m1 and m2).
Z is 0.43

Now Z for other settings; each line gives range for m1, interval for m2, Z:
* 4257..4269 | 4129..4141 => 0.43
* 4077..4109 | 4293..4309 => 0.74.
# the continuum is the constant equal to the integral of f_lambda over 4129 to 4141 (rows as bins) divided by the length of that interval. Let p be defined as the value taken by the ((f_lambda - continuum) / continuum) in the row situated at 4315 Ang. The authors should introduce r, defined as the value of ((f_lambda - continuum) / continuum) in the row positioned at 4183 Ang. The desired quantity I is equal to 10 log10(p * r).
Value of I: -35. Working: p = -0.04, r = -0.01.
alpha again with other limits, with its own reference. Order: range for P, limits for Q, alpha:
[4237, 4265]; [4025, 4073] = 0.45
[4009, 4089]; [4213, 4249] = 0.72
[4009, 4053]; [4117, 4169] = 0.54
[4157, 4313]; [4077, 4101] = 0.91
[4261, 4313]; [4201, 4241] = 0.77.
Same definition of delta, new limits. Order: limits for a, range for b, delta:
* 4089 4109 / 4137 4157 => 0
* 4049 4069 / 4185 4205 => 50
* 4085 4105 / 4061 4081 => 0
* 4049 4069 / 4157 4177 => 17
